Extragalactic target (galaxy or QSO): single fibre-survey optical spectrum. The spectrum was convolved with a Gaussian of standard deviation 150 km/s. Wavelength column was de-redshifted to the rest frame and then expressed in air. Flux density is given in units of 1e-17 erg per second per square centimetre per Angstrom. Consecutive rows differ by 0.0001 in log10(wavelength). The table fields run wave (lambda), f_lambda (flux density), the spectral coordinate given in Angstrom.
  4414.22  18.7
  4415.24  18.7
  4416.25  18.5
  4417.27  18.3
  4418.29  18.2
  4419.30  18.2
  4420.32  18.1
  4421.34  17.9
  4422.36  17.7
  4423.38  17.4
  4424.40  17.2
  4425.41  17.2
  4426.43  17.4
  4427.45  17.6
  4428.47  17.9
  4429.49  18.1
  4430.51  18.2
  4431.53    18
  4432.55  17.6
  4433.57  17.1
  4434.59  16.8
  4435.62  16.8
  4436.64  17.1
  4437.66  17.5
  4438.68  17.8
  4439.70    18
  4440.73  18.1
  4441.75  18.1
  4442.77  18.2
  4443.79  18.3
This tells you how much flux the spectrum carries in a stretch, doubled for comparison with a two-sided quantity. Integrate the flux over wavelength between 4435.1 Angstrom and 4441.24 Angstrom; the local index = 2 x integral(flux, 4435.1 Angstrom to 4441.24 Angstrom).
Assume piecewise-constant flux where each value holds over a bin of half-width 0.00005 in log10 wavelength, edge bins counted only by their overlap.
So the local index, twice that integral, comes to 215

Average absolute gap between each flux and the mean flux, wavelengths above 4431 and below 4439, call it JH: 0.39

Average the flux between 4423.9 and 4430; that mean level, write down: 17.6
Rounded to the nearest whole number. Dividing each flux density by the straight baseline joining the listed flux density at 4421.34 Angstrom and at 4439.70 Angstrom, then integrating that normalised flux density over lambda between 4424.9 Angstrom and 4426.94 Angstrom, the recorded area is 2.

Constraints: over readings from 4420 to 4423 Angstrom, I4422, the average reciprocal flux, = 0.0559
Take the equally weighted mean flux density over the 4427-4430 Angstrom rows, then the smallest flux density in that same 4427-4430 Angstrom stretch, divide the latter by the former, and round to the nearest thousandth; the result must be 0.985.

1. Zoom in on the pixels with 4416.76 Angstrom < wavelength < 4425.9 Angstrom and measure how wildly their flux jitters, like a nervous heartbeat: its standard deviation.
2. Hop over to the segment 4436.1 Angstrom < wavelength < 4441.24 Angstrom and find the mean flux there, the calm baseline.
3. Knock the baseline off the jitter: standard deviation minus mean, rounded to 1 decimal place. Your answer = -17.3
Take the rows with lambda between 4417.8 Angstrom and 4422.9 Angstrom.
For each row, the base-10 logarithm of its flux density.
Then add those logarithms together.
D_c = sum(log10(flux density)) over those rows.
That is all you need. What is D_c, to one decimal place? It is 6.3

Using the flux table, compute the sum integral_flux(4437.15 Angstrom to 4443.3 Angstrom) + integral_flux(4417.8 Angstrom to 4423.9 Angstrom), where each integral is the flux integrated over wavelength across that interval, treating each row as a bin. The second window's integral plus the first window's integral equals 220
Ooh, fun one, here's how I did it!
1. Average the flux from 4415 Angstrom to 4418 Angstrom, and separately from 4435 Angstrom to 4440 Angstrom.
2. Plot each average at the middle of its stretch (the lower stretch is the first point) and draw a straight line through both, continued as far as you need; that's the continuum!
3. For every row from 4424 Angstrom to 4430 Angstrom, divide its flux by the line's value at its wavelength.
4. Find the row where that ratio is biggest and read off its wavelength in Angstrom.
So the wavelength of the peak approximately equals 4429.49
